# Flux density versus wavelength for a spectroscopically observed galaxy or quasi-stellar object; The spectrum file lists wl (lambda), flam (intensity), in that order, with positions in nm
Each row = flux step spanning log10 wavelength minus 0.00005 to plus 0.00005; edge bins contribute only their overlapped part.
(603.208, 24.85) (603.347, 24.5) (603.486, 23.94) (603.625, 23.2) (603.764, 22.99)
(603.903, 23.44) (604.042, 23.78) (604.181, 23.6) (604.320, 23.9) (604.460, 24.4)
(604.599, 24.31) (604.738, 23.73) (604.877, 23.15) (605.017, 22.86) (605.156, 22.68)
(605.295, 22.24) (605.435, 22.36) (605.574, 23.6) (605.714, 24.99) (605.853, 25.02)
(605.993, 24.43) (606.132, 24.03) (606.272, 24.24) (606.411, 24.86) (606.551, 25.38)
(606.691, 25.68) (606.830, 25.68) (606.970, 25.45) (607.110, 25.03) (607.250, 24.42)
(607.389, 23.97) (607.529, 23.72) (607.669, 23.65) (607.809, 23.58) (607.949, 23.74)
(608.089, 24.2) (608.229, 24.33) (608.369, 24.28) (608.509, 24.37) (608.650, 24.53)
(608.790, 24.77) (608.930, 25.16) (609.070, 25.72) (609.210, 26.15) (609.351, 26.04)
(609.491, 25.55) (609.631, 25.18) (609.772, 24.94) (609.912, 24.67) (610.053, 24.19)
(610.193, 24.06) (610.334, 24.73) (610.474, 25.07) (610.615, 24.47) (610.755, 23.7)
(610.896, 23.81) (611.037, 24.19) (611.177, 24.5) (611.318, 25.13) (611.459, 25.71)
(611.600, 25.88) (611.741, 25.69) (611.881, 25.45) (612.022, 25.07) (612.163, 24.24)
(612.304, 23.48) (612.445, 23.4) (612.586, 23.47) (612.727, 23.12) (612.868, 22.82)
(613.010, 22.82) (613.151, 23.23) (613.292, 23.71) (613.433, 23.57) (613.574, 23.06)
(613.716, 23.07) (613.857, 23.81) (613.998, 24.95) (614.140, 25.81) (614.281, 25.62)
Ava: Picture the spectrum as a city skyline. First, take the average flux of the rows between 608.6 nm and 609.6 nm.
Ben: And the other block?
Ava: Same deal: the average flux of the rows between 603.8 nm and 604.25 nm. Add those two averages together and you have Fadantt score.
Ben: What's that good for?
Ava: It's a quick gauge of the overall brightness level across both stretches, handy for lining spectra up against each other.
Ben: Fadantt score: 49.0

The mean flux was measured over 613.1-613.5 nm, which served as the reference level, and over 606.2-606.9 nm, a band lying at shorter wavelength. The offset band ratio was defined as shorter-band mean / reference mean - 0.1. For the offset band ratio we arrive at 0.97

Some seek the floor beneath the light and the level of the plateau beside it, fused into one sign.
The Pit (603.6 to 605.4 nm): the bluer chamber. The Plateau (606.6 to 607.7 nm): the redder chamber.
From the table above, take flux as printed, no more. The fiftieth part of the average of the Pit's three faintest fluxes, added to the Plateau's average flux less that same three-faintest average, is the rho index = 2.6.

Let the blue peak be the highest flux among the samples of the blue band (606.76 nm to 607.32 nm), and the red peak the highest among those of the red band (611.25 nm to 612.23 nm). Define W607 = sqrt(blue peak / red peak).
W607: 1.00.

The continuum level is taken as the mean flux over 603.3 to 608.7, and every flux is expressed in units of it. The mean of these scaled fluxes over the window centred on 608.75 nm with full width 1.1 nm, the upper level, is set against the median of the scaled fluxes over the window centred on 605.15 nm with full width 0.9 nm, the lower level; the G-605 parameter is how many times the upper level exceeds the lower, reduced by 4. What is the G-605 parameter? -2.91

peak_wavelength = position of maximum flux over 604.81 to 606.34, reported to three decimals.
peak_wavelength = 605.853 nm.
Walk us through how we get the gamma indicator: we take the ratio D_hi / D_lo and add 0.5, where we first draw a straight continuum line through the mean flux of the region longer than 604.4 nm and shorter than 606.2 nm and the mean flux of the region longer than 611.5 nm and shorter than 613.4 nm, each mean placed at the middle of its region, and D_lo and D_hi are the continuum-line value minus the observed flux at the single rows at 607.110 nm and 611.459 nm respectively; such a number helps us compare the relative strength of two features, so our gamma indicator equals 1.9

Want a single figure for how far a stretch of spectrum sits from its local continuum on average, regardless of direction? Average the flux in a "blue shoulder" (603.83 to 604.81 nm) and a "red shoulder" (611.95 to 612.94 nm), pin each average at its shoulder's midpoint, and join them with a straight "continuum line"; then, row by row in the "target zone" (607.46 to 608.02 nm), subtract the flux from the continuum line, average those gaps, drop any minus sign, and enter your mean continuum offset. 0.11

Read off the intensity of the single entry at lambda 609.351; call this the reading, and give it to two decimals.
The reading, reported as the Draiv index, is 26.04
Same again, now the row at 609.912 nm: 24.67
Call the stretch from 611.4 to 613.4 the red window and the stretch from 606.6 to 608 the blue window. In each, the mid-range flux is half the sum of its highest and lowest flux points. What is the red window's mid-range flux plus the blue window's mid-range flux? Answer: 49.0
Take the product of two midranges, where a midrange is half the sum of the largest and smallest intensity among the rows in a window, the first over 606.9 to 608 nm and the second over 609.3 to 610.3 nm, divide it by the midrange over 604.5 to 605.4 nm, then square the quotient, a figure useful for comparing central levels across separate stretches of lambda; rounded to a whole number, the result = 696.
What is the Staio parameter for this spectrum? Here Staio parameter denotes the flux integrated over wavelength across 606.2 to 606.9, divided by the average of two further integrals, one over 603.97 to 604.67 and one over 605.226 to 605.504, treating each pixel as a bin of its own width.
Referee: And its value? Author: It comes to 1.5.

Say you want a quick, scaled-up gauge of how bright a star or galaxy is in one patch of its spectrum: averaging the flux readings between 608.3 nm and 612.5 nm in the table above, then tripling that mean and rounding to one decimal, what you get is 74.4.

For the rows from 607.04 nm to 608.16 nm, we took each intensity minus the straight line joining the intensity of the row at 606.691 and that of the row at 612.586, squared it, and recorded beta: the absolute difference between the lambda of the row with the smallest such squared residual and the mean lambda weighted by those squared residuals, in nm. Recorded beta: 0.55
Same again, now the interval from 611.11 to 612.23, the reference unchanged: 0.50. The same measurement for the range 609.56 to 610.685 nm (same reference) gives 0.25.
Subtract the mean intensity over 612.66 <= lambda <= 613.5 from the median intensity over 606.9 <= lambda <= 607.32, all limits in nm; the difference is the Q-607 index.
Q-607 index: 1.82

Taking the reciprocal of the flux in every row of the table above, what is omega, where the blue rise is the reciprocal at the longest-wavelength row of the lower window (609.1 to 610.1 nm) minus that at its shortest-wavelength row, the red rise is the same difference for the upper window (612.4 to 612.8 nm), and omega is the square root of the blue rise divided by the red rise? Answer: 2.4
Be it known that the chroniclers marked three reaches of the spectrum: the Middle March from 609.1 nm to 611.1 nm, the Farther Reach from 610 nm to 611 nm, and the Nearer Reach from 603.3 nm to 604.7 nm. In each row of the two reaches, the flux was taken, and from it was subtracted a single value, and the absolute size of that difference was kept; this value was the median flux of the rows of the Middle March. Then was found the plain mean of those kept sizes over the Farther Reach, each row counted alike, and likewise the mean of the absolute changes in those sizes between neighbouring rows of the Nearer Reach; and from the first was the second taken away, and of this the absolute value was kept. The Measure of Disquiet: 0.15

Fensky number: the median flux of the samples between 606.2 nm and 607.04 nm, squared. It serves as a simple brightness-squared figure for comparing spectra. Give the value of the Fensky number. 646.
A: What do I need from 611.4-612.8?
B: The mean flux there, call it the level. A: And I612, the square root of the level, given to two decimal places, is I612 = 4.95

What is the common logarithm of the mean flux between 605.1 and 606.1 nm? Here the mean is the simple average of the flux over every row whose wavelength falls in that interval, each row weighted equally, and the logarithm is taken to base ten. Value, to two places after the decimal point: 1.37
